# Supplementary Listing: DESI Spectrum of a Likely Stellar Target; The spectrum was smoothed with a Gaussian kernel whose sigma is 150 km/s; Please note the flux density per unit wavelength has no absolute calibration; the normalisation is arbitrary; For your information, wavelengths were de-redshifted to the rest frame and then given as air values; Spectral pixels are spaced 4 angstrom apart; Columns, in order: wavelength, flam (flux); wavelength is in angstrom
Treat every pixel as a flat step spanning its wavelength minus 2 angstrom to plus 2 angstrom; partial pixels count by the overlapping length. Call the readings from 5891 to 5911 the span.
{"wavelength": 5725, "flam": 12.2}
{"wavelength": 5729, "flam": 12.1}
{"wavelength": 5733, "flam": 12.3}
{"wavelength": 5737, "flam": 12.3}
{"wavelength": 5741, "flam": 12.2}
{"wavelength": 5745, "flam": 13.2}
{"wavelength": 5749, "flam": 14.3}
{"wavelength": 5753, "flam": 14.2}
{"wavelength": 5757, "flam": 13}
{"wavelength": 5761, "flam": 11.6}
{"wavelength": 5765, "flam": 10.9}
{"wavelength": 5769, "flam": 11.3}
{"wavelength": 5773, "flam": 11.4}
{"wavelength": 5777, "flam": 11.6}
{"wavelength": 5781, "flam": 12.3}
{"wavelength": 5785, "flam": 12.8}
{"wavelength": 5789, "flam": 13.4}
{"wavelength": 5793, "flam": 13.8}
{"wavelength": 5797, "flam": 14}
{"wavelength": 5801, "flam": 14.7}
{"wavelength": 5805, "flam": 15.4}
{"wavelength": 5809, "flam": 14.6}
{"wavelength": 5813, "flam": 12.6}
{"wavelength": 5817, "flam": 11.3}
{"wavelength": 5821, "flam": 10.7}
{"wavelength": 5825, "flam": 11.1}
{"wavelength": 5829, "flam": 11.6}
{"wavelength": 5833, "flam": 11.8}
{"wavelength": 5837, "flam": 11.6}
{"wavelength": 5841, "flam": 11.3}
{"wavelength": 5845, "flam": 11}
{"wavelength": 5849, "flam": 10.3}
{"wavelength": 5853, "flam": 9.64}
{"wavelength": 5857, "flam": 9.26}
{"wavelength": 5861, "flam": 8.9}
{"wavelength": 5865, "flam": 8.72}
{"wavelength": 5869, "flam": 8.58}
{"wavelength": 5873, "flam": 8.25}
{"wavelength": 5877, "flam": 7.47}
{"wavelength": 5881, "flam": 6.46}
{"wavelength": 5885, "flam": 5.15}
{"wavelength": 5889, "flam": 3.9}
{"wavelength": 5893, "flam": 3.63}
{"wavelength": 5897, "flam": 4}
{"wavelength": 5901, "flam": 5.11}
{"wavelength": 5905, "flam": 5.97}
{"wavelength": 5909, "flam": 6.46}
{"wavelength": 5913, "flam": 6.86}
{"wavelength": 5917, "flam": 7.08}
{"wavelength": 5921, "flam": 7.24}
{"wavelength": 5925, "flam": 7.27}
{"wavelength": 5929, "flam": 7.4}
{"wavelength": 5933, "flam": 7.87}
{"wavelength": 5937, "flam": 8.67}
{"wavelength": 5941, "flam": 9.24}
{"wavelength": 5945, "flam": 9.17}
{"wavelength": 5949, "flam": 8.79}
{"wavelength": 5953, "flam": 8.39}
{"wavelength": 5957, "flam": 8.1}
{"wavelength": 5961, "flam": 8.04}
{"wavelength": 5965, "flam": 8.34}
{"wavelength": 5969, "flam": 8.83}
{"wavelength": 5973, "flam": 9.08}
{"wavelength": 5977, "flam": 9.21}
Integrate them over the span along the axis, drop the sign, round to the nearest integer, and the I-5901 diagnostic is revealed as 101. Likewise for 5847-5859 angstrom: 117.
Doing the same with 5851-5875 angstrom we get 213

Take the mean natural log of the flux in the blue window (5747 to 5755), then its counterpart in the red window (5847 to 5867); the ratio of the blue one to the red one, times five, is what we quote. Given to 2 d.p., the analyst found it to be 5.94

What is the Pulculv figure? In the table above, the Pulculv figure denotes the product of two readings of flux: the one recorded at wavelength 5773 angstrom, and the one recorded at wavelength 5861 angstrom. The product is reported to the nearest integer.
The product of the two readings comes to 101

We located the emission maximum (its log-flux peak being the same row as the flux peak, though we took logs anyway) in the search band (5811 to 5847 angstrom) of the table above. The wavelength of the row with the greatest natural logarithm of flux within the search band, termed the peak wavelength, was 5813 angstrom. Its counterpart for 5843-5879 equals 5845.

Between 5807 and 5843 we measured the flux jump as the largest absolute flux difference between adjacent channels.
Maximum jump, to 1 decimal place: 2.0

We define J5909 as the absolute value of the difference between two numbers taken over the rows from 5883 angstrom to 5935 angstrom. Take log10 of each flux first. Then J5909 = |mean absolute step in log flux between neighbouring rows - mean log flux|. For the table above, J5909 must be 0.72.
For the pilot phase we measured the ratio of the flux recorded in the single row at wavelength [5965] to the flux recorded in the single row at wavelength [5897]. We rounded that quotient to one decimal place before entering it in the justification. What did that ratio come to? 2.1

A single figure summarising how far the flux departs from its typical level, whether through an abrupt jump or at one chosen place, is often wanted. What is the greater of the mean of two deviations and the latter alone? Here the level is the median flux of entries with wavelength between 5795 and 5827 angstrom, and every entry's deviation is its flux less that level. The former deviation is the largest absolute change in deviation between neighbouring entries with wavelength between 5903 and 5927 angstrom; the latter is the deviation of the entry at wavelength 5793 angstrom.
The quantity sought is 0.50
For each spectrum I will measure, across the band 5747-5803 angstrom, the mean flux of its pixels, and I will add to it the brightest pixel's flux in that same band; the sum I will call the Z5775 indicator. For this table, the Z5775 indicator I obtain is 27.5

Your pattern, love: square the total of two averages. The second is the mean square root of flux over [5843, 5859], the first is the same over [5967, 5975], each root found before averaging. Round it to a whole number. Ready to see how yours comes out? 38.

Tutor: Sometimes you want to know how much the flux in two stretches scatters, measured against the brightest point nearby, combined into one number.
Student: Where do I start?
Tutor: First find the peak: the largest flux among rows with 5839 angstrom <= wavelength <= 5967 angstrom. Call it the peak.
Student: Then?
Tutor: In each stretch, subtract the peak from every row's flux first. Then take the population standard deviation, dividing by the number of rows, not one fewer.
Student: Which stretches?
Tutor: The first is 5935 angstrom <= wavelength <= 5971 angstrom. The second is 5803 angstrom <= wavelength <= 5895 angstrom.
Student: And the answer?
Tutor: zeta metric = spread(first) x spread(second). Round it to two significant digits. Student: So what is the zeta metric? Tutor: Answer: 1.2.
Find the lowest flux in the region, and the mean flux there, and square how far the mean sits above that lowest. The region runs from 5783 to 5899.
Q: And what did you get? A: 43.2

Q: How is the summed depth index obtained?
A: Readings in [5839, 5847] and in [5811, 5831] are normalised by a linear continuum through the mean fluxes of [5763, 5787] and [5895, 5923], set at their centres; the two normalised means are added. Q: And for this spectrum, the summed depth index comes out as 2.4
